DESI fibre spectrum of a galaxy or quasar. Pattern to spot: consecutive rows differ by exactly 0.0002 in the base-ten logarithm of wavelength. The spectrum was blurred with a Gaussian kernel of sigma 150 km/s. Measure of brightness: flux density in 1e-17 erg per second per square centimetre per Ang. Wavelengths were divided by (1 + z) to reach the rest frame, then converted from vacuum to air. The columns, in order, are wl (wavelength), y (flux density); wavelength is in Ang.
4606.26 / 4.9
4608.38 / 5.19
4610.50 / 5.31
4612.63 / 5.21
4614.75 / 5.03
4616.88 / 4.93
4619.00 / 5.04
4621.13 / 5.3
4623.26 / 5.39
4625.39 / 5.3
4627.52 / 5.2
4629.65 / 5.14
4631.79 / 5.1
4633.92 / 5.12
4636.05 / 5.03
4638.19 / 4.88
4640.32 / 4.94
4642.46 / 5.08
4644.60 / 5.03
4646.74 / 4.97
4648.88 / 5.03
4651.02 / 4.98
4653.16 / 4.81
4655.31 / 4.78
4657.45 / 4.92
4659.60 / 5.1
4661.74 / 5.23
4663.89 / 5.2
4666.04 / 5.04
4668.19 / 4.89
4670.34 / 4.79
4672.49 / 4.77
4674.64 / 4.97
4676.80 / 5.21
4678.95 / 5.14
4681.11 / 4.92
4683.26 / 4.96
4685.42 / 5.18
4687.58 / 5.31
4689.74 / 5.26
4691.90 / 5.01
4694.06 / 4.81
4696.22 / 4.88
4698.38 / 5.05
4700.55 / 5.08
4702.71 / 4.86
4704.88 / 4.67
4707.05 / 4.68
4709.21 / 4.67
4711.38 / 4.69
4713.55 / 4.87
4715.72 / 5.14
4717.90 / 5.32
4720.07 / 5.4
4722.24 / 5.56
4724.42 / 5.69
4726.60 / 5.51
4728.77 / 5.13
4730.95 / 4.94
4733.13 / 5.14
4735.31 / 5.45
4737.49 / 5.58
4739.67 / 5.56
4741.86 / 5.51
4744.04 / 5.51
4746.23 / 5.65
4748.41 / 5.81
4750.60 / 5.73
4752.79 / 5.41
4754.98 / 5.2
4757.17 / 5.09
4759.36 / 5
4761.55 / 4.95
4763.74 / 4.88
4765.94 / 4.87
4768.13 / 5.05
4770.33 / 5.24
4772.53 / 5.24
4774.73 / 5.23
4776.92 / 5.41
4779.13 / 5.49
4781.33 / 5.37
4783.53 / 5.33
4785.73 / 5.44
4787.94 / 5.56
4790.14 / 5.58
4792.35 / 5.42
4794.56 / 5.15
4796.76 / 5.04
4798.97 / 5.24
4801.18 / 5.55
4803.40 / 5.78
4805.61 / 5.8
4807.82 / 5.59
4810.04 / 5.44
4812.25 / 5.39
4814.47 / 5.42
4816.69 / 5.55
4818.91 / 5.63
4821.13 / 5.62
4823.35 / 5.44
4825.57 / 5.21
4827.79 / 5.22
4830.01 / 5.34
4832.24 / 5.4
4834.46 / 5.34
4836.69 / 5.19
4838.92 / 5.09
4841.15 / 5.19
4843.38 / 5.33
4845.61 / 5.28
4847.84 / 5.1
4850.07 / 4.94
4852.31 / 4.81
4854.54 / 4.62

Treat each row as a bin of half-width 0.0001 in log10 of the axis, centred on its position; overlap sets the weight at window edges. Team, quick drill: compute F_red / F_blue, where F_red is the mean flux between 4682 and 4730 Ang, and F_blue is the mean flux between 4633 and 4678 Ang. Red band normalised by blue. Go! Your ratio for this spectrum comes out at 1.02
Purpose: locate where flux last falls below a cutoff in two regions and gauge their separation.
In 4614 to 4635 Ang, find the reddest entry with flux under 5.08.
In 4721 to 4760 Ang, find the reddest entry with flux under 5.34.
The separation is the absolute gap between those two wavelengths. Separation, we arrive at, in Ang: 140.4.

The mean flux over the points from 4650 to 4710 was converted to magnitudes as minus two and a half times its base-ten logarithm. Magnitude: -1.74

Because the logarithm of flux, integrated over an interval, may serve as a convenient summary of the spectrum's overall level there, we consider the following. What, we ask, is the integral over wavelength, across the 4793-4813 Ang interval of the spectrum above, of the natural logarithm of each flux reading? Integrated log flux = 34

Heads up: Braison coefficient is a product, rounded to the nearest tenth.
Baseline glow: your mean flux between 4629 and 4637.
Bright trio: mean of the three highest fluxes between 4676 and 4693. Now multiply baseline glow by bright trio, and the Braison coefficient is 26.8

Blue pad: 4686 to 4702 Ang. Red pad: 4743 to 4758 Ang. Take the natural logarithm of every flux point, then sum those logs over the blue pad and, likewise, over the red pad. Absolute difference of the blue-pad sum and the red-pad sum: 0.57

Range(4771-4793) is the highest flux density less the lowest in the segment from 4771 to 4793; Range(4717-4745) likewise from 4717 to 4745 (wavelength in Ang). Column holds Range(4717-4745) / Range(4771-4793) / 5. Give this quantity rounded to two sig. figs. 0.43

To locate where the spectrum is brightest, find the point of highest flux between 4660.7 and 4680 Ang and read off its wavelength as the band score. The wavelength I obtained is 4661.74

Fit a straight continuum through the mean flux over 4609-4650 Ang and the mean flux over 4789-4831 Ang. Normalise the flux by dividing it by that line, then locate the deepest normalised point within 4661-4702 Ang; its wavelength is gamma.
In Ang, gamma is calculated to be 4672.49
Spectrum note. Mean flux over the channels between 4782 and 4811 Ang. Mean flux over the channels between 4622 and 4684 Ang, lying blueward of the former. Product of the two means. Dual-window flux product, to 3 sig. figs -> 27.4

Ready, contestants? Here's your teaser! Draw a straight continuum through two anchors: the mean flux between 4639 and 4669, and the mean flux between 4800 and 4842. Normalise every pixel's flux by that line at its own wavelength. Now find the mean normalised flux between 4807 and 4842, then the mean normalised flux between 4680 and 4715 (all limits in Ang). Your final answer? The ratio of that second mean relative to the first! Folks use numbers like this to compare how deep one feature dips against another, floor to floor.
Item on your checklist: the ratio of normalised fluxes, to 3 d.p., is 0.976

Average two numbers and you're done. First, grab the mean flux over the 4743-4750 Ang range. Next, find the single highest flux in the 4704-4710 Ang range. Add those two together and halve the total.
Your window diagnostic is 5.17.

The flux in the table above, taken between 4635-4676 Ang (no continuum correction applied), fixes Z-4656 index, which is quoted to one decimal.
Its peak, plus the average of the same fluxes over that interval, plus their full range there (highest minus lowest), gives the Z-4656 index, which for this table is 10.7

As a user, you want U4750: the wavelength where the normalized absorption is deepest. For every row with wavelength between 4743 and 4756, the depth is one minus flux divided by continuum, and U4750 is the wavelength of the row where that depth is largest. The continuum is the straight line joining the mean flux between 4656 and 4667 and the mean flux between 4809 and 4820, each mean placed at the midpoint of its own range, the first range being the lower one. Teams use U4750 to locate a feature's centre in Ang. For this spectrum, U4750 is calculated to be 4754.98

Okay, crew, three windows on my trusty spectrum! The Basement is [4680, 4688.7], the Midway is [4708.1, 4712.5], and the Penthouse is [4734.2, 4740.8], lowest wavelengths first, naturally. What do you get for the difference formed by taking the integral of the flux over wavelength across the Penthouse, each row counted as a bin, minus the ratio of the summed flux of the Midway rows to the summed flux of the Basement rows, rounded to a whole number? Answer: 36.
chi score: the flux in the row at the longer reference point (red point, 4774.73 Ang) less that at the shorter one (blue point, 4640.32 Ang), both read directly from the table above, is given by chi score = 0.3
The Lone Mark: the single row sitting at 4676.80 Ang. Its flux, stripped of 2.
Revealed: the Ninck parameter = 3.21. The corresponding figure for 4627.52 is 3.20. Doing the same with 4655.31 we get 2.78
